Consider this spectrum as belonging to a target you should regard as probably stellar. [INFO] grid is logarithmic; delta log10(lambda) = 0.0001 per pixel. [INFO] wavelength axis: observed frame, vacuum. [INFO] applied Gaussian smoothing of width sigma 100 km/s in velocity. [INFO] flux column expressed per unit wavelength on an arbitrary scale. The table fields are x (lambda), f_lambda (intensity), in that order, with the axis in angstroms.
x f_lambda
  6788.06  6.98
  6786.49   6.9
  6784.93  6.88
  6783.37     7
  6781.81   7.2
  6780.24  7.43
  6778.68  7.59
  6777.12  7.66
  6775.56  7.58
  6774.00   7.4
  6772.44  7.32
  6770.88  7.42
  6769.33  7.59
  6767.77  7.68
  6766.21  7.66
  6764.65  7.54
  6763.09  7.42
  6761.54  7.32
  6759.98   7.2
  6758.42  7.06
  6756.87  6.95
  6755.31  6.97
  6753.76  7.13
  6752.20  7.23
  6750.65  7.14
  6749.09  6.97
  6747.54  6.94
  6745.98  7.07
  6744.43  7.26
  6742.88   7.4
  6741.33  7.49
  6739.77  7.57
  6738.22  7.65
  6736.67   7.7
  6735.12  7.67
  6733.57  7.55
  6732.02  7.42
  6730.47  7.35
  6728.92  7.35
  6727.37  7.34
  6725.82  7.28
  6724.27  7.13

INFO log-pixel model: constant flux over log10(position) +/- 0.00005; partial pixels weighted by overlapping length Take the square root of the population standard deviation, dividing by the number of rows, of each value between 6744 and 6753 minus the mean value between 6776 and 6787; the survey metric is 0.347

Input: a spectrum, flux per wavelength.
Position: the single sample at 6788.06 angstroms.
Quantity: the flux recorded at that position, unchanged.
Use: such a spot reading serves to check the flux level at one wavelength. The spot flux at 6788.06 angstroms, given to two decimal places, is 6.98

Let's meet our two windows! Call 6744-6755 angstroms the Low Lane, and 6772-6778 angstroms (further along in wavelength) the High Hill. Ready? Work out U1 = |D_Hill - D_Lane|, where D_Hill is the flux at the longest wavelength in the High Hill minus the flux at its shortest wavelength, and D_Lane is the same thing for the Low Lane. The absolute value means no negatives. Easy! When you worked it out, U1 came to 0.47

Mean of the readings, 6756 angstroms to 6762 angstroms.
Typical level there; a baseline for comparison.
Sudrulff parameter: 7.1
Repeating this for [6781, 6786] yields 7.0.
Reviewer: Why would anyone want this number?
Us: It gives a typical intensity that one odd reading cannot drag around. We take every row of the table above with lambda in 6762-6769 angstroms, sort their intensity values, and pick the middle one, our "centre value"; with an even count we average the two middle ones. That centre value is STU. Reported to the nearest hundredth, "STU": 7.60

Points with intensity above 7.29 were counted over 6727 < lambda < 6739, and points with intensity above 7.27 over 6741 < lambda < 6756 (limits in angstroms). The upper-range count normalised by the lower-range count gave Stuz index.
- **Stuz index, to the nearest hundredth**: 0.25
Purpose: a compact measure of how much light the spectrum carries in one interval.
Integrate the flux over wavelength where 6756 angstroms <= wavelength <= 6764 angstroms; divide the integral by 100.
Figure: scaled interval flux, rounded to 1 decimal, 0.6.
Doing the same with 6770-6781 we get 0.8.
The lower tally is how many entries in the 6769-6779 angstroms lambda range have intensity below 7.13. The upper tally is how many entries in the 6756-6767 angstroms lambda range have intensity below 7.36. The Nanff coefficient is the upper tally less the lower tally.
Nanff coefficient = 4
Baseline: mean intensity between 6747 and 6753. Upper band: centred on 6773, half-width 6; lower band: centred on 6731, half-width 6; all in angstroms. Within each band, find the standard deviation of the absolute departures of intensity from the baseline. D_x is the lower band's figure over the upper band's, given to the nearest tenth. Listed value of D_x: 1.2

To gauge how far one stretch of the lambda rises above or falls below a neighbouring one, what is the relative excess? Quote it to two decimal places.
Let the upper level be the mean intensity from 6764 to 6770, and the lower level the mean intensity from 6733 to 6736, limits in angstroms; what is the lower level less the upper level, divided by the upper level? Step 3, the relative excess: 0.00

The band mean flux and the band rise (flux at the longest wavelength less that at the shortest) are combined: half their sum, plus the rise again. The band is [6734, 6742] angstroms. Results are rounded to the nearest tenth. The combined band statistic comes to 3.5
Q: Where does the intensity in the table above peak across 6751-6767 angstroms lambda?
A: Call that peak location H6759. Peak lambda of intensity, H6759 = 6766.21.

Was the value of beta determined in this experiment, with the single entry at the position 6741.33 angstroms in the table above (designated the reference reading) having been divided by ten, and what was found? 0.749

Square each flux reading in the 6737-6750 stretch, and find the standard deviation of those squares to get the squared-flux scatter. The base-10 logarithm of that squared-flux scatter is 0.6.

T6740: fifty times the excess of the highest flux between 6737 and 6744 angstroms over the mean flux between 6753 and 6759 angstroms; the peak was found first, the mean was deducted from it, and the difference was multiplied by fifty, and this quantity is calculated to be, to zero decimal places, 31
